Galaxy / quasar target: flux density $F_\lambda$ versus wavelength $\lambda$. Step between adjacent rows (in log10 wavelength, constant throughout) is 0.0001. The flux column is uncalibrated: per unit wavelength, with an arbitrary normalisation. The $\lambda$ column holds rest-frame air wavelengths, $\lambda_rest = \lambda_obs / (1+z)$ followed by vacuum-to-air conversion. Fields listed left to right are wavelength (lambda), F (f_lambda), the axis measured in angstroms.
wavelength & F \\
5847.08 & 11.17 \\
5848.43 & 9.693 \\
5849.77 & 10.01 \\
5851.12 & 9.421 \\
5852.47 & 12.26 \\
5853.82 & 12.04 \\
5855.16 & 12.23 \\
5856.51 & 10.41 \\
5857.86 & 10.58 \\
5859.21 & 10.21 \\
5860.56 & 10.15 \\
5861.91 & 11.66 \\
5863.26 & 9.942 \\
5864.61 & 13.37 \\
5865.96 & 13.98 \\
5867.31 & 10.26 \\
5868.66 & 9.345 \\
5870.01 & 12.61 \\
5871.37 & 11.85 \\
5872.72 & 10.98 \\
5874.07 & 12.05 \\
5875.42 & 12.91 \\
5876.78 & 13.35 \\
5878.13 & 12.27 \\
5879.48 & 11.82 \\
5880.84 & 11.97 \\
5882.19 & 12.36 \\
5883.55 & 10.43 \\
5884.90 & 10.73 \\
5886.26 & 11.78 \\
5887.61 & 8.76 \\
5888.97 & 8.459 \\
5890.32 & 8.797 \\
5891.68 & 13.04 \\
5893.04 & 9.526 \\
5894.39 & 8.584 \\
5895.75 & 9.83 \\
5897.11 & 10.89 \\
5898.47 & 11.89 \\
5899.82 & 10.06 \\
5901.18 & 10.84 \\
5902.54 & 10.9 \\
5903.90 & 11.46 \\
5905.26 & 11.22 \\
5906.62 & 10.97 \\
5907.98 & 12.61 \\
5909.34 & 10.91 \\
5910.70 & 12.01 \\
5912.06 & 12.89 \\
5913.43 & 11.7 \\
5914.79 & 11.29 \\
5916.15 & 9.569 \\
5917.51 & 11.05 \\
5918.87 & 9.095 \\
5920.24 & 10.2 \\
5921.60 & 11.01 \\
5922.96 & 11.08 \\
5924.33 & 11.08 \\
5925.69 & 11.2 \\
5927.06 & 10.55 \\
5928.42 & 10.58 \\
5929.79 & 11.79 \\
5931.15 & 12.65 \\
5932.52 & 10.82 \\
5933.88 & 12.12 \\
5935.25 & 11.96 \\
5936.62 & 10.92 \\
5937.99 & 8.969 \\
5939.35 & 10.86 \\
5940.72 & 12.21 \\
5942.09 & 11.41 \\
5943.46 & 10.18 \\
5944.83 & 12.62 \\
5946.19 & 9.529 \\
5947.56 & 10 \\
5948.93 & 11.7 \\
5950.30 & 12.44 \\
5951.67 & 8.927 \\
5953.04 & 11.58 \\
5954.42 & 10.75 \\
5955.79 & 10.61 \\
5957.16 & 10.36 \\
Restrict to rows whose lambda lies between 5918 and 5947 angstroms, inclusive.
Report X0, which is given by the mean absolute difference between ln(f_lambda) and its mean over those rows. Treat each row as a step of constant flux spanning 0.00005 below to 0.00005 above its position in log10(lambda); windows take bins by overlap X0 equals 0.072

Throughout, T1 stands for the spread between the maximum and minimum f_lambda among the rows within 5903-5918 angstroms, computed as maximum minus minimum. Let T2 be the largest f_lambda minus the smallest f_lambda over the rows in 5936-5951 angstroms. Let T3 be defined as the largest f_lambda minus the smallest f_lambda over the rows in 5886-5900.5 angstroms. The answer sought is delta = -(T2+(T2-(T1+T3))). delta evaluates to 0.60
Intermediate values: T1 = 3.3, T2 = 3.7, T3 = 4.6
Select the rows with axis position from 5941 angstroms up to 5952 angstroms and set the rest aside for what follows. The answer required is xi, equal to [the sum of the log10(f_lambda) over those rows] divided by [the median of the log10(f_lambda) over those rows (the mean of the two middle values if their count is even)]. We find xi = 8.00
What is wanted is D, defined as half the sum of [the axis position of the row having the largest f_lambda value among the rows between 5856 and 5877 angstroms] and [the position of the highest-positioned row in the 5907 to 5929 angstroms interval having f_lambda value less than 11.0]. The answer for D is 5897.2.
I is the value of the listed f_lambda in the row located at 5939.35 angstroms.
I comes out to 10.86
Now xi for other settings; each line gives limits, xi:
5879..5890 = 7.83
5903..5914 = 8.03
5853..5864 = 8.12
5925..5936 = 7.98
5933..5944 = 7.96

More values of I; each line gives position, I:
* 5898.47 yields 11.89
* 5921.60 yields 11.01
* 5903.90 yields 11.46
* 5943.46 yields 10.18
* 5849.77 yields 10.01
